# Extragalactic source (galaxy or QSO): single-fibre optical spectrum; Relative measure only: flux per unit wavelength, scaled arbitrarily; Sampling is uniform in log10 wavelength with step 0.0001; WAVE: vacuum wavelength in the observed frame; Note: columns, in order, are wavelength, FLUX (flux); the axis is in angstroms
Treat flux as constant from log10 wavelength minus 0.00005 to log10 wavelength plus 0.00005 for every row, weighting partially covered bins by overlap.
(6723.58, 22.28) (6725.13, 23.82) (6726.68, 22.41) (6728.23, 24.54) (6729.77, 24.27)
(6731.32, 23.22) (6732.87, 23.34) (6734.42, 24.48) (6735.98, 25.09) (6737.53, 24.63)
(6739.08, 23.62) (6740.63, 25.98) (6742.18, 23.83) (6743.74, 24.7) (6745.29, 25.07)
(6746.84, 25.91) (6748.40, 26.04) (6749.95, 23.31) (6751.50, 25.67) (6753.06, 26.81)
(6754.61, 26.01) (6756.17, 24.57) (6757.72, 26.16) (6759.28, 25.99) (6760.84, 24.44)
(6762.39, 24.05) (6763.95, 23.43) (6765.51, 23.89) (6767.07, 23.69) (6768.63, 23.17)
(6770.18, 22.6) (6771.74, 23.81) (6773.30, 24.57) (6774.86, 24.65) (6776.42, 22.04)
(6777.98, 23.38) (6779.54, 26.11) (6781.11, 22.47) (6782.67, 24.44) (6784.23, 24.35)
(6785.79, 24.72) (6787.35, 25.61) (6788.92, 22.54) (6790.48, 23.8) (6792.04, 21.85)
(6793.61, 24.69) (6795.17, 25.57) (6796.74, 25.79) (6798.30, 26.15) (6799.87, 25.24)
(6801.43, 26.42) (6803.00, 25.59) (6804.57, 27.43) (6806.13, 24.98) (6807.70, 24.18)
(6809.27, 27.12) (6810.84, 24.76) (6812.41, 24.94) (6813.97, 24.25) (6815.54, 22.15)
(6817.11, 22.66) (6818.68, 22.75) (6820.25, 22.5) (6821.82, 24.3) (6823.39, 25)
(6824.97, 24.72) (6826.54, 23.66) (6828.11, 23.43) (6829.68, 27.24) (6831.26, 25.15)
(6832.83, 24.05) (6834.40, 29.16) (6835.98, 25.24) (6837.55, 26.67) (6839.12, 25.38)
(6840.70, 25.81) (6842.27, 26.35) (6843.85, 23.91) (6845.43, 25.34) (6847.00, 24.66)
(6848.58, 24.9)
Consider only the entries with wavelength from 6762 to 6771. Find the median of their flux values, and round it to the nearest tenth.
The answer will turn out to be 23.6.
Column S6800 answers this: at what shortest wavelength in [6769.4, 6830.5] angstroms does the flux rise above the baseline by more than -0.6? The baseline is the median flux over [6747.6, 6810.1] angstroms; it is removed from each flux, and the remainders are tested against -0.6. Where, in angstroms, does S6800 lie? 6773.30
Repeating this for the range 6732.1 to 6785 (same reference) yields 6734.42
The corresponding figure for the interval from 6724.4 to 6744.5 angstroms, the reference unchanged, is 6728.23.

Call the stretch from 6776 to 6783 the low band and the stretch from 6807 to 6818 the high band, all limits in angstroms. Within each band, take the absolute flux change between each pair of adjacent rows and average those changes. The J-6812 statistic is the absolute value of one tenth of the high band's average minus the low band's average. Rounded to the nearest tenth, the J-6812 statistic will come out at 2.3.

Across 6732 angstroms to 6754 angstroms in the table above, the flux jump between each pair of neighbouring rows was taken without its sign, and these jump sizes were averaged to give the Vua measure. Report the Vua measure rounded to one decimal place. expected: 1.2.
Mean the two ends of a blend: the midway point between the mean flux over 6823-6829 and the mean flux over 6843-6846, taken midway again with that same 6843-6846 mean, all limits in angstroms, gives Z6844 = 24.5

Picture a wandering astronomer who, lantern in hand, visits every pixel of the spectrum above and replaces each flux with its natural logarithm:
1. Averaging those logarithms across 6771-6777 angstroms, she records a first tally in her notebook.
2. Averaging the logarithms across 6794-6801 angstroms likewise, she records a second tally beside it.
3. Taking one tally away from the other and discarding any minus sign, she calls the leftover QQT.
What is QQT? 0.08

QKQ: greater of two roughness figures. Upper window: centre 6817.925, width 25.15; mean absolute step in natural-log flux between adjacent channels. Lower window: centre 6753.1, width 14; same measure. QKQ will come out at 0.052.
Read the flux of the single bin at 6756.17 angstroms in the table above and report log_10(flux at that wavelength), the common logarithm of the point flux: 1.39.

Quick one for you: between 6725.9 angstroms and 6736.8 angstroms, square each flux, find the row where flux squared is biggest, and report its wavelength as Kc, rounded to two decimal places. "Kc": 6735.98 angstroms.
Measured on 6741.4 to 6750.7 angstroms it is 6748.40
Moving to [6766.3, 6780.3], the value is 6779.54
